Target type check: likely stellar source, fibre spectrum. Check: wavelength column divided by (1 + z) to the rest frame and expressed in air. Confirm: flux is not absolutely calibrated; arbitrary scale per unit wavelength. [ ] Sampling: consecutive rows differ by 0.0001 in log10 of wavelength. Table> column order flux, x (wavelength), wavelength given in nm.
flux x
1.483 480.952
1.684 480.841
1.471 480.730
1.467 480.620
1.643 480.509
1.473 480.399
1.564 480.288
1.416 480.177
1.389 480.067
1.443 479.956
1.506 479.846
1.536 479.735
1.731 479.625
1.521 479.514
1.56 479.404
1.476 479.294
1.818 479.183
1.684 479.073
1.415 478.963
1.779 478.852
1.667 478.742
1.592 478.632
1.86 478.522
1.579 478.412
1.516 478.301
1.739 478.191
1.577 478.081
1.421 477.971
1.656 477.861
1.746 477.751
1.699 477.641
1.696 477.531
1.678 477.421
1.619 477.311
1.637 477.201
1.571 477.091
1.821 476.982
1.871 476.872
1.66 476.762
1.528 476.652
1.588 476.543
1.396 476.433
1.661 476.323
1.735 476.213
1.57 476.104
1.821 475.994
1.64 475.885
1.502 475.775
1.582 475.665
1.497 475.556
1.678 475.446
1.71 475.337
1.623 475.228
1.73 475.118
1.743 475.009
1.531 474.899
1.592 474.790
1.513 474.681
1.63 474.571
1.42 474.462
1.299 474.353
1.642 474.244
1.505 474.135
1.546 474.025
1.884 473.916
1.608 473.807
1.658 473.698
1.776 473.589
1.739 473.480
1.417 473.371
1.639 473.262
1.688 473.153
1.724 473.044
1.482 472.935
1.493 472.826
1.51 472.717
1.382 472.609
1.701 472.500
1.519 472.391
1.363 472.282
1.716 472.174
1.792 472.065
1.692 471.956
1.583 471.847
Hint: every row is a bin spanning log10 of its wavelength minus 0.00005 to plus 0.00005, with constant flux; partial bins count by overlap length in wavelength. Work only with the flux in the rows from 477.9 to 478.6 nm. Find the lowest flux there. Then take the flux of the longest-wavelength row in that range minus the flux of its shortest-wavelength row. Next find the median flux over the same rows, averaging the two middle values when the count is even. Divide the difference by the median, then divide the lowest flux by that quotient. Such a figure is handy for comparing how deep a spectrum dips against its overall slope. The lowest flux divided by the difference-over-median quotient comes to 5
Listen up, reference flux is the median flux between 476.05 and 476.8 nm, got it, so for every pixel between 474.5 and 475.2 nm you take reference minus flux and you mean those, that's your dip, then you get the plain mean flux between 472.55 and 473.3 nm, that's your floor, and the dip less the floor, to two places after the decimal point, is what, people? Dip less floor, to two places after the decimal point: -1.59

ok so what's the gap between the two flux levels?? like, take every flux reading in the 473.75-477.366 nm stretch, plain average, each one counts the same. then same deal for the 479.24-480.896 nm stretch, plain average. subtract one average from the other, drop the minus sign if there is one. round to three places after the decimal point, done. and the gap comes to 0.091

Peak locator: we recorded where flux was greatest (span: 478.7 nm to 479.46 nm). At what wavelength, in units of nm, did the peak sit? 479.183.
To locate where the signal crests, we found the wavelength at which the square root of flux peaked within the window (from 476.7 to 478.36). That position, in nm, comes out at 476.872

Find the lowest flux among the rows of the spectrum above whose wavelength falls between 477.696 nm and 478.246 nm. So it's 1.421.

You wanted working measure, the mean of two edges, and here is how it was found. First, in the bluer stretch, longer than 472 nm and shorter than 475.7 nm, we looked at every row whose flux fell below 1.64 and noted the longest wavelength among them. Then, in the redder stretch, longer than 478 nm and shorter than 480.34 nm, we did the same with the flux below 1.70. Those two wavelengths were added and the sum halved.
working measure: 477.98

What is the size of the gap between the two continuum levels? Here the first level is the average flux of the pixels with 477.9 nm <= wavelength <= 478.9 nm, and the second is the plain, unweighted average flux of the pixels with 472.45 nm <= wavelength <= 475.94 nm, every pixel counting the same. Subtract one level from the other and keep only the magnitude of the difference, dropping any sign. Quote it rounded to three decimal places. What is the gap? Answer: 0.040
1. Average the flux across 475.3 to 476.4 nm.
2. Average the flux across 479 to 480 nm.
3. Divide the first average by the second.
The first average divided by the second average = 1.03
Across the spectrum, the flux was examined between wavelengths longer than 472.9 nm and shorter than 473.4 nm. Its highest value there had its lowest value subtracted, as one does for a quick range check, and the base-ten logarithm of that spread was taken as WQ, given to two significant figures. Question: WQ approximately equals -0.51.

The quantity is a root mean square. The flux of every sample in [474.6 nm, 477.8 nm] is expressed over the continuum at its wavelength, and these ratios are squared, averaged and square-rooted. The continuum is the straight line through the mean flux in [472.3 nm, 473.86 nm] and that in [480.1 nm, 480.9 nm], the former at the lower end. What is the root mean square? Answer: 1.05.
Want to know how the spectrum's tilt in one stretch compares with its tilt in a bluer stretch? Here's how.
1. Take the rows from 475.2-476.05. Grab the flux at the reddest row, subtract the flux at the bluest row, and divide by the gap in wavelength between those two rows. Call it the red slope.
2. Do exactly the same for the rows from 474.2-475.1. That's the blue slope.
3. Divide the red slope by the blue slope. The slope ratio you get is 2.0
